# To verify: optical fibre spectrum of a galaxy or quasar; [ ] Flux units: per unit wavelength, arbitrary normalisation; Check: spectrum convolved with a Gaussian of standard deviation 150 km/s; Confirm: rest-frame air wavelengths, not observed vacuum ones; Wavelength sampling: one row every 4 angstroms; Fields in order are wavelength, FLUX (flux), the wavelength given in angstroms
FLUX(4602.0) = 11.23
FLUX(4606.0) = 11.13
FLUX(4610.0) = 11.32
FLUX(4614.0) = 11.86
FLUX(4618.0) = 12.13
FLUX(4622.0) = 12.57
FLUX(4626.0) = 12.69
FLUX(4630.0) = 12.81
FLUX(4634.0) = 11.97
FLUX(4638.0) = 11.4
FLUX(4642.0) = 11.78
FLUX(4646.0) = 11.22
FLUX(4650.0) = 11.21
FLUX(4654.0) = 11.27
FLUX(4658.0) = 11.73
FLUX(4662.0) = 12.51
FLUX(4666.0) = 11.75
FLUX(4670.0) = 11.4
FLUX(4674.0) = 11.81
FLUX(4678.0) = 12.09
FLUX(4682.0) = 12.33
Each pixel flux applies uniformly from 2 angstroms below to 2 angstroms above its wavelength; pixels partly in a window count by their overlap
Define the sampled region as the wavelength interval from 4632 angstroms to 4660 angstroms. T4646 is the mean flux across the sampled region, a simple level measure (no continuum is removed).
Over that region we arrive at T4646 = 11.5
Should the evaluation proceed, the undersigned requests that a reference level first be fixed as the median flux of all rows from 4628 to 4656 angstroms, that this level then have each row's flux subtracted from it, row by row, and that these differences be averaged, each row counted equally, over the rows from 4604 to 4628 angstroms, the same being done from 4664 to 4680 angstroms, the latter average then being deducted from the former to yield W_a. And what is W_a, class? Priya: -0.2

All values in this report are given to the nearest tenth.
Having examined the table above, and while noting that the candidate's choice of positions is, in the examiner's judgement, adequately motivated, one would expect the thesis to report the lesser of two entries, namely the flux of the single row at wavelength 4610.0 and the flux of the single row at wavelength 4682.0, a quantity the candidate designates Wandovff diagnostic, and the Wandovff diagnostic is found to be 11.3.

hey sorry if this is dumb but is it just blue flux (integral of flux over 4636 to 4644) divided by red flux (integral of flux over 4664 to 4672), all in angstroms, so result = 1.0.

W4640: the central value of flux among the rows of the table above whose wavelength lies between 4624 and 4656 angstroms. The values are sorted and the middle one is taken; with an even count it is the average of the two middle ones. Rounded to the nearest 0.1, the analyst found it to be 11.6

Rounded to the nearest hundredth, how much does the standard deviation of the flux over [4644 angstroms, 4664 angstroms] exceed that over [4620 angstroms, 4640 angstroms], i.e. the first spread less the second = -0.03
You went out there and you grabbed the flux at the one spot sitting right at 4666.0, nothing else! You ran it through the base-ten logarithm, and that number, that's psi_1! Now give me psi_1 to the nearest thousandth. 1.070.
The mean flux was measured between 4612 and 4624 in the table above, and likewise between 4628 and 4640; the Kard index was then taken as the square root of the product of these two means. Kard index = 12.1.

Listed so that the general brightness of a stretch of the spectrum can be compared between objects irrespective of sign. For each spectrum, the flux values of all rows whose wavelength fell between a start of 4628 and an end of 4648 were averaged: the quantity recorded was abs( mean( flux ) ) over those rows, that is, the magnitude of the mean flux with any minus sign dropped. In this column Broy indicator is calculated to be 11.8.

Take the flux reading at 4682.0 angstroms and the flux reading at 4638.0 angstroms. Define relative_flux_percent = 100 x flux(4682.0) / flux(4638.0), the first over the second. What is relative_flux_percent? 108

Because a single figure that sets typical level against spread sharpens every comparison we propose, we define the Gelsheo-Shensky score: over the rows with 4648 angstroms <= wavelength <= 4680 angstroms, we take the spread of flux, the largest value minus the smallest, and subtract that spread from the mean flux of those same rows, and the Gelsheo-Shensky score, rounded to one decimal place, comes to 10.4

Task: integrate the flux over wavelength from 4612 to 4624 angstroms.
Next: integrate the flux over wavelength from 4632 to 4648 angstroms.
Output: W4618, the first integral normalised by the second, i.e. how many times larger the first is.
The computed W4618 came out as 0.8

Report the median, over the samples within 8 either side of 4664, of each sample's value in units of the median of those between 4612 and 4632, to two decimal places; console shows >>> 0.93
